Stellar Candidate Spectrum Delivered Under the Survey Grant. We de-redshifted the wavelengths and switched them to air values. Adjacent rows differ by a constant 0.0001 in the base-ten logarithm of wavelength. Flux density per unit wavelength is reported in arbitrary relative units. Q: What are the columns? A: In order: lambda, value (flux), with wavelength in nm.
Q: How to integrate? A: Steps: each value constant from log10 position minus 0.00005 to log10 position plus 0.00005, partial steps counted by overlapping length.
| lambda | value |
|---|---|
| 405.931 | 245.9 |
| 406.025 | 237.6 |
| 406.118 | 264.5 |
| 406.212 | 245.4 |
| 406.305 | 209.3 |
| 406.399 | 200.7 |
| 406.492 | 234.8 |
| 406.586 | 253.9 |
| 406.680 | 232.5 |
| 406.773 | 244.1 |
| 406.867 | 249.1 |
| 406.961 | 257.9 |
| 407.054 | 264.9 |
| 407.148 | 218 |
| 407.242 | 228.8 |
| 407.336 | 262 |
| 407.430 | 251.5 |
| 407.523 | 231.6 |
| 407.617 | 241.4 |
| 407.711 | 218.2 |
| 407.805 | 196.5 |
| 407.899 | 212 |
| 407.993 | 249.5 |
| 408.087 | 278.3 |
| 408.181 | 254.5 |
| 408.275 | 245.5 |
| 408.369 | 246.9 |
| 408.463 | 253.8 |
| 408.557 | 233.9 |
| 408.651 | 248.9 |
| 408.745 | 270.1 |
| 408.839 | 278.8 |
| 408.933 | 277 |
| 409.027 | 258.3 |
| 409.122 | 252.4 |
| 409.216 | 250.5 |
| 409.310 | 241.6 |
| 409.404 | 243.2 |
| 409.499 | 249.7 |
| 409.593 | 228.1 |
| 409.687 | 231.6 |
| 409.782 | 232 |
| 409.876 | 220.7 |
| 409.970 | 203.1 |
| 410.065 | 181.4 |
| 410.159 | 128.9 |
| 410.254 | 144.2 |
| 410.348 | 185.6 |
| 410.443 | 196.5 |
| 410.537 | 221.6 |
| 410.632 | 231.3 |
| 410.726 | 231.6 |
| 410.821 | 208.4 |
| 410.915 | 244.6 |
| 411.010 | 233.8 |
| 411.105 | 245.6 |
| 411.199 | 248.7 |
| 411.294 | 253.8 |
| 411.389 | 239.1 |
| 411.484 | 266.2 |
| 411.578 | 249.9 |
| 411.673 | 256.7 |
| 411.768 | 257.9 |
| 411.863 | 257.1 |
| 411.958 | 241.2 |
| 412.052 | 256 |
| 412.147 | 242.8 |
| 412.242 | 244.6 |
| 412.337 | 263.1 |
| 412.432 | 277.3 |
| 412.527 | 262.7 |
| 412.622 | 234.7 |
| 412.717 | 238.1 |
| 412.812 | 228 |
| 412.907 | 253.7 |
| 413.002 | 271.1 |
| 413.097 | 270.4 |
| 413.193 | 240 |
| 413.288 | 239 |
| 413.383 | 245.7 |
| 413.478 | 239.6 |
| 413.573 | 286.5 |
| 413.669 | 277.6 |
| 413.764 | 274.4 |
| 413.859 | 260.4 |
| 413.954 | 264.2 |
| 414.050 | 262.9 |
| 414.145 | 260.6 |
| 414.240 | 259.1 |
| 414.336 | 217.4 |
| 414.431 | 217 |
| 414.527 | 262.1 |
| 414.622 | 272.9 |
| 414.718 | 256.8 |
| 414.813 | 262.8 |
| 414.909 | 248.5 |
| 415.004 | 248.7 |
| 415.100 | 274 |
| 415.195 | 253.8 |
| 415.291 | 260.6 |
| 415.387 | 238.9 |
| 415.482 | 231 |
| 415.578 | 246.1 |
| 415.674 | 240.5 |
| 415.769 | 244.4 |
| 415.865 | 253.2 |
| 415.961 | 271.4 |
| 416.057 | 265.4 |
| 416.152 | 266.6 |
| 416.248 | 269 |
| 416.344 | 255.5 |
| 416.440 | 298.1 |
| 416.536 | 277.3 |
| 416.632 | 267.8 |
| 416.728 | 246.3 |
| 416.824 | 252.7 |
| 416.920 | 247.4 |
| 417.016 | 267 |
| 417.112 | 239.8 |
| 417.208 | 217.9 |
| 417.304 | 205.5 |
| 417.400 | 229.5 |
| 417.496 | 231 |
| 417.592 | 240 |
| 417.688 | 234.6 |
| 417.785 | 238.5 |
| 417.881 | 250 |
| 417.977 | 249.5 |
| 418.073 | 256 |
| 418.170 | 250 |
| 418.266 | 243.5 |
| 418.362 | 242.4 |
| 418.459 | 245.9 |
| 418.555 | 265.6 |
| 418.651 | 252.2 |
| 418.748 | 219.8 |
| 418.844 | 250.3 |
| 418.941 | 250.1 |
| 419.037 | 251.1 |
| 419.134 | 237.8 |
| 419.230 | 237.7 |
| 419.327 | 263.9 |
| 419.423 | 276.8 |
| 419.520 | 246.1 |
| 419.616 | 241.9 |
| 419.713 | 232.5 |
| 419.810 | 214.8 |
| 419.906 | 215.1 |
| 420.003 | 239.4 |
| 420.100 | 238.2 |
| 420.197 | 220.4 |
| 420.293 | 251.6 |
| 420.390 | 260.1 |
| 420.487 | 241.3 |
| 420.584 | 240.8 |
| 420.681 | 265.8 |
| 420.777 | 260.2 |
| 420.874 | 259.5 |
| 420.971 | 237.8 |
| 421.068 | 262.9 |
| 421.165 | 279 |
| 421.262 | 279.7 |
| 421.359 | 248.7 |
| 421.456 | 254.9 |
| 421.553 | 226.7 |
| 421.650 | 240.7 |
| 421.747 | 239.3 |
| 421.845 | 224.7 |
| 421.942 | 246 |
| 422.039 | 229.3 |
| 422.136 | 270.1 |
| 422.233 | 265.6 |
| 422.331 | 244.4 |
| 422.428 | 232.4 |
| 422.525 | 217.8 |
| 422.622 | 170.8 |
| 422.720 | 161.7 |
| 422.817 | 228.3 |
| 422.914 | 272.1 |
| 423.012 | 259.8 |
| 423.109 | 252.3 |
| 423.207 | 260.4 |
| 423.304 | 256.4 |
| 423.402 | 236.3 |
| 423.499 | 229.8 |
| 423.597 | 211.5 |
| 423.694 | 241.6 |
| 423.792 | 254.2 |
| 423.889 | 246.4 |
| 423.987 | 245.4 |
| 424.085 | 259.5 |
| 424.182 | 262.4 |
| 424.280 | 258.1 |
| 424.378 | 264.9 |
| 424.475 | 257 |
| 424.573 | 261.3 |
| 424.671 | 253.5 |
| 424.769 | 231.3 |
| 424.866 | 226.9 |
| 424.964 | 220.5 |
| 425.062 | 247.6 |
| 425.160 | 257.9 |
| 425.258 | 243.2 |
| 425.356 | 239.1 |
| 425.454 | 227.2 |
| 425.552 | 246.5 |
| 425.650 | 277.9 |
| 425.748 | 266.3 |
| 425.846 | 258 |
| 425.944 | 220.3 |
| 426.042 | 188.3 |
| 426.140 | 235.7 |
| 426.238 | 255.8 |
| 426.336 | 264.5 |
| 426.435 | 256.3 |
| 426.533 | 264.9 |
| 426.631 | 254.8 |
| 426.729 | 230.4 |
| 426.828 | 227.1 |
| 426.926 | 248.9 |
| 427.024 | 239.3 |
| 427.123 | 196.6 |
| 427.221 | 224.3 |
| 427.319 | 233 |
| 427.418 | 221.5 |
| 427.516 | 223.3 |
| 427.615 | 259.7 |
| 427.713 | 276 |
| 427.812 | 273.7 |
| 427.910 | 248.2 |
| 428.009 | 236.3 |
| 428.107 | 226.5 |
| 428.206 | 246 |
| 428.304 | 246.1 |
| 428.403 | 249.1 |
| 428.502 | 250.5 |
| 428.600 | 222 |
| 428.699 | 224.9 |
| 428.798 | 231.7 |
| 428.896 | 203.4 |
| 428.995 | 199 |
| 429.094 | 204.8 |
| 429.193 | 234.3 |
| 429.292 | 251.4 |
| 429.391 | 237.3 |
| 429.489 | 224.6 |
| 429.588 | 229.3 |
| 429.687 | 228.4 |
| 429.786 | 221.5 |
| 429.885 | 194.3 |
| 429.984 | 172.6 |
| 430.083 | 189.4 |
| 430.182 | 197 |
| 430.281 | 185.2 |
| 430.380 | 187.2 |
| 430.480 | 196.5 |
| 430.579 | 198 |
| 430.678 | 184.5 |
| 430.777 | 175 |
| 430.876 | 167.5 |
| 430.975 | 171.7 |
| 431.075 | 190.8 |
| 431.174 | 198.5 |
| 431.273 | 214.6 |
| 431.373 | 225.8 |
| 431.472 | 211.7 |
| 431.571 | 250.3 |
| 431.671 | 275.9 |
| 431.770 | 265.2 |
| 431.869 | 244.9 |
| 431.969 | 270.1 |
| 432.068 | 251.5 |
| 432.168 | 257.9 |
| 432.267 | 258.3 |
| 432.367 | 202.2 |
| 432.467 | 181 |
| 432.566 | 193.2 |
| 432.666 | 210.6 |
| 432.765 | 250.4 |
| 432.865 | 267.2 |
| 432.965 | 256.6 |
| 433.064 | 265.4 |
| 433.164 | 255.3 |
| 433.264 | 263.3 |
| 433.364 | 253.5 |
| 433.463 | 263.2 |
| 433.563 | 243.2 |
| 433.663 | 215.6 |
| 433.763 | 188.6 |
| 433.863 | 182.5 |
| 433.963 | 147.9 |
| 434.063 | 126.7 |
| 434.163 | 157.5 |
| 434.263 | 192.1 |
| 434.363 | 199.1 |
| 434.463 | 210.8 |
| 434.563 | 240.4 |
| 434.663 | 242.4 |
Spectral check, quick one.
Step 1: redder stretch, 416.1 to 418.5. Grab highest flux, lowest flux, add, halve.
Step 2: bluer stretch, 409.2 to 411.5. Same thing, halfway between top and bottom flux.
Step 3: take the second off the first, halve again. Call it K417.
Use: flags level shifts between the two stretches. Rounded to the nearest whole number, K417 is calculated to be 27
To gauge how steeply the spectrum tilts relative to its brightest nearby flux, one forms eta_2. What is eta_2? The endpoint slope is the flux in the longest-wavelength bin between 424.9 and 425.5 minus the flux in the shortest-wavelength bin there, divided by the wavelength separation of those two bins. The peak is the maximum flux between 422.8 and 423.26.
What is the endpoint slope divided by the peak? 0.05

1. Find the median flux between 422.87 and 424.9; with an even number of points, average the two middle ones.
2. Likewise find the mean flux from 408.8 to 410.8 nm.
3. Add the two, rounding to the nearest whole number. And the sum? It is 477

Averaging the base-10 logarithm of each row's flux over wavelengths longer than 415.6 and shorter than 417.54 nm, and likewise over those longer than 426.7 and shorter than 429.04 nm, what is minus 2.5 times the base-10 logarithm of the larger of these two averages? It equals -0.951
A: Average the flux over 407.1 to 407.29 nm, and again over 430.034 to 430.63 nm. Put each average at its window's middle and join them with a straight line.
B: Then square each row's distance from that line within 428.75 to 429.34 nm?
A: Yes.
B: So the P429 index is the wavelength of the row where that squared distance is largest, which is 429.292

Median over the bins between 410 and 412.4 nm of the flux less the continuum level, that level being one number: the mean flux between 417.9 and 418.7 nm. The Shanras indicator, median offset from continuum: -8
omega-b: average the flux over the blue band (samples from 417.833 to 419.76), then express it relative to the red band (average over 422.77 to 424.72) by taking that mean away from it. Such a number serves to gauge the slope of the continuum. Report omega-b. -2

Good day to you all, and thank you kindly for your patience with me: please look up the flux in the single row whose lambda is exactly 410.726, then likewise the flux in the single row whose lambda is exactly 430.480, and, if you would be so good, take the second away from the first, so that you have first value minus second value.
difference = 35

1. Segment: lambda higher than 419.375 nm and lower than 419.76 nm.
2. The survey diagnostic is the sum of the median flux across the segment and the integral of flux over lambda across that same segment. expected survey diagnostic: 340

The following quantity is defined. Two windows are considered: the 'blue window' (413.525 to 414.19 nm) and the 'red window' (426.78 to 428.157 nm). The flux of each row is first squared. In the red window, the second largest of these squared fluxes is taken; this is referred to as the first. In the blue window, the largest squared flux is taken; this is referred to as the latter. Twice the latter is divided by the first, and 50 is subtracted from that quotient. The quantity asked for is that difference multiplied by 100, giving -4781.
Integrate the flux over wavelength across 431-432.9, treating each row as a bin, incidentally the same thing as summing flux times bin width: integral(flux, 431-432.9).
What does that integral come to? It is 440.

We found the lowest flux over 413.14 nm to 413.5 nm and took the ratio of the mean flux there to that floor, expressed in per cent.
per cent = 101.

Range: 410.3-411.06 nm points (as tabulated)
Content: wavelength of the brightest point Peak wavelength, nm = 410.915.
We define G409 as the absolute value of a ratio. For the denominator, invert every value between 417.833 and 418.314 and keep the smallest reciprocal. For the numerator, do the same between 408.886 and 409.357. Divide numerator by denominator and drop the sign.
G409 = 0.92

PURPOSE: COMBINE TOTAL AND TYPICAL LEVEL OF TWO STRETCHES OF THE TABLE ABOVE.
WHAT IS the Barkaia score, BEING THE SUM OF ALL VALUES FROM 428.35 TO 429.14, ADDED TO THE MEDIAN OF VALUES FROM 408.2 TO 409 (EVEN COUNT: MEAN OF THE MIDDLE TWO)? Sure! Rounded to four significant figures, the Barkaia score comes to 2037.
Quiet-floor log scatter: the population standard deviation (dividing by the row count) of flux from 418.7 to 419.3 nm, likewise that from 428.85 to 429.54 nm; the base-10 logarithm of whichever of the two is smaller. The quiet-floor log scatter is 1.05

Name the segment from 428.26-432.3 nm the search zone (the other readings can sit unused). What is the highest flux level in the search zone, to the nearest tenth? 275.9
